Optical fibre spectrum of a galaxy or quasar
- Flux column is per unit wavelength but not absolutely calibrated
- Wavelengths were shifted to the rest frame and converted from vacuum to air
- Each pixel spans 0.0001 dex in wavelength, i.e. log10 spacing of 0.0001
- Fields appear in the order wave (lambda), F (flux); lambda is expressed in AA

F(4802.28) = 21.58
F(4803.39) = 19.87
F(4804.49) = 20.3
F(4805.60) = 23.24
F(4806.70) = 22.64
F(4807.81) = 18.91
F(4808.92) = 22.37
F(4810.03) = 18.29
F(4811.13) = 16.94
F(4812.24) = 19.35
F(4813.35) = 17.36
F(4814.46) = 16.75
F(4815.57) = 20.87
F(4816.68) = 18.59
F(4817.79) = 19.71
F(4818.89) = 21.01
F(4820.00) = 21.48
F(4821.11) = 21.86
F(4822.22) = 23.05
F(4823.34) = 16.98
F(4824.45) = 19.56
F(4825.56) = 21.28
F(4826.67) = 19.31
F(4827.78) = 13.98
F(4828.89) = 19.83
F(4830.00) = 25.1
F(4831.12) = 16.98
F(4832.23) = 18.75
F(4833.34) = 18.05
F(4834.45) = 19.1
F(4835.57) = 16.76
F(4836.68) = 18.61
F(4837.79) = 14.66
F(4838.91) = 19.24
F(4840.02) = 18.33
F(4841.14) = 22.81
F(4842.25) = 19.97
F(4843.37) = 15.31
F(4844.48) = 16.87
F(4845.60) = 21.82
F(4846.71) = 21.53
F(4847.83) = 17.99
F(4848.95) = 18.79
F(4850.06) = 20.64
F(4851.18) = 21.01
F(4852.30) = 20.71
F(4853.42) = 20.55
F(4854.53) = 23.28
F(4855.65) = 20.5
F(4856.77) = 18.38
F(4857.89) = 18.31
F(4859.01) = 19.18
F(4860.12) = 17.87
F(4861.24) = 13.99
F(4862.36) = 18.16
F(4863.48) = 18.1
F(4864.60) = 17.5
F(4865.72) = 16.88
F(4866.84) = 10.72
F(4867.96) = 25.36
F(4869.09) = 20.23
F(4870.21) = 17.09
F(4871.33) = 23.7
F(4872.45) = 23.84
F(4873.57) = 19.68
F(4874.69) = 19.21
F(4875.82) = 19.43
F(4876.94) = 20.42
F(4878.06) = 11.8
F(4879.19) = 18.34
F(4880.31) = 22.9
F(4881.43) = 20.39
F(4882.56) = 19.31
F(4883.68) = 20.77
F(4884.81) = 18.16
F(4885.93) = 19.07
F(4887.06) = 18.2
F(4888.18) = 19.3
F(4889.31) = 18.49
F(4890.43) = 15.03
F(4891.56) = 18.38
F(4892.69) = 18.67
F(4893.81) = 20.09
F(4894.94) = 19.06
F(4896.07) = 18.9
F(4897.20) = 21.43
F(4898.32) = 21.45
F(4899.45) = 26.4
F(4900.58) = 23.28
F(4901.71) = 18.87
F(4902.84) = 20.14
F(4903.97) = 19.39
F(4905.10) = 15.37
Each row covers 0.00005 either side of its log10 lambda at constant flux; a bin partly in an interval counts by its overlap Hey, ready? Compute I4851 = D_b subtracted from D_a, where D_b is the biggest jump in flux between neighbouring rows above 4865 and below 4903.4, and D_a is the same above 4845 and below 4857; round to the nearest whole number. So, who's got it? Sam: -11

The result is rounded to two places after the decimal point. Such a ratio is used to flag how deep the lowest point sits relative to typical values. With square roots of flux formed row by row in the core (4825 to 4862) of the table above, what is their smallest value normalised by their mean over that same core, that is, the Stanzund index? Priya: 0.86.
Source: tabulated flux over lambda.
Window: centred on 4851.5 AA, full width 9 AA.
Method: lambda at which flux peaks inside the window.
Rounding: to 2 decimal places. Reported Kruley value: 4854.53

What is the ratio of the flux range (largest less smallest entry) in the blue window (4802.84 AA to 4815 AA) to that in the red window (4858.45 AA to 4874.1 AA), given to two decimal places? 0.44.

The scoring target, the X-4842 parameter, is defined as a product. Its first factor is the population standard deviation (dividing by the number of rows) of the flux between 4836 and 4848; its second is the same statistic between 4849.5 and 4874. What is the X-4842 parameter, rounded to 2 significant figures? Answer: 8.0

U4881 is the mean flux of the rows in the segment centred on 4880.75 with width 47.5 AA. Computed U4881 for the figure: 19.2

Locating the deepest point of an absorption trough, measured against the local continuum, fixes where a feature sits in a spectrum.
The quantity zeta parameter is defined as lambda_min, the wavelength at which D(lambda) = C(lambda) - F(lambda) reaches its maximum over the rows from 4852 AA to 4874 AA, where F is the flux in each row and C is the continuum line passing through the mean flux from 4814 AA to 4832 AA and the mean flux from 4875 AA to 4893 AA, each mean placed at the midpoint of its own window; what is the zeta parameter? 4866.84 AA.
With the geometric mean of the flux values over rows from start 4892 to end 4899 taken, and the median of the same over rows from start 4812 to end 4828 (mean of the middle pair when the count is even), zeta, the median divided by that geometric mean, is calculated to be 0.98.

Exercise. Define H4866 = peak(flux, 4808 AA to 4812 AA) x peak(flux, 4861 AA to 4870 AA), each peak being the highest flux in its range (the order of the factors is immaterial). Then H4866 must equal 567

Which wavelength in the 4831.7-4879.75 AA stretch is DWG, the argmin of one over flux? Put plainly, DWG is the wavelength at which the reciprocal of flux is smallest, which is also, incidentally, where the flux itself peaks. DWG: 4867.96 AA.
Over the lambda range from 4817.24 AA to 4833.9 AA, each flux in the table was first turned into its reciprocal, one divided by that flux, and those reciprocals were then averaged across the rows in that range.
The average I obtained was 0.0515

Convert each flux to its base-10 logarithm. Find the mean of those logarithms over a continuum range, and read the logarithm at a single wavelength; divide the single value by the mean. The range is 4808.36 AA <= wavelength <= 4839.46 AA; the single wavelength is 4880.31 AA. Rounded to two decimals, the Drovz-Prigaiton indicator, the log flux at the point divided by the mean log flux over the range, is 1.06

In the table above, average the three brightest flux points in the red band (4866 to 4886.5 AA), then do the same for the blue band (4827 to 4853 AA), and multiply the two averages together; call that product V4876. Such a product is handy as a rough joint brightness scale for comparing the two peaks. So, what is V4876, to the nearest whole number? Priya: 565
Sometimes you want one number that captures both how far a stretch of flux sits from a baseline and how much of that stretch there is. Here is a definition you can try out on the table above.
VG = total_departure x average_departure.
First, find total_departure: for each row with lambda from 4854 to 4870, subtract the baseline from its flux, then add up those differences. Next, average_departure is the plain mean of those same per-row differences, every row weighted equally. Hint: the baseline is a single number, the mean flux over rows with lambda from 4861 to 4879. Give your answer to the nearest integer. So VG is 0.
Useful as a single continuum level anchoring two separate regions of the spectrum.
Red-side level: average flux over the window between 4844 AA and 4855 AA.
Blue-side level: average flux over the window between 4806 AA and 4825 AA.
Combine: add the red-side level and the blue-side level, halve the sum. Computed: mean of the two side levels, 20.0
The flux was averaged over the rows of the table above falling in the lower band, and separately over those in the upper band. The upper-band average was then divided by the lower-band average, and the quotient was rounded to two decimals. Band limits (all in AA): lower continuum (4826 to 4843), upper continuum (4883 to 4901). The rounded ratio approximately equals 1.05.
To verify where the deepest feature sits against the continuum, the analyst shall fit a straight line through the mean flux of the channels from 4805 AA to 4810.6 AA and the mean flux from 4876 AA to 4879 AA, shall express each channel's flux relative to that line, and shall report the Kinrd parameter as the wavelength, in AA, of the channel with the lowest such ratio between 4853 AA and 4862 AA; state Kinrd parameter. 4861.24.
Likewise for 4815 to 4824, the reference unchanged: 4823.34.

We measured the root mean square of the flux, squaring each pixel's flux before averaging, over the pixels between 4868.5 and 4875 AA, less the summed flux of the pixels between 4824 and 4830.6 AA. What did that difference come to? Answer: -98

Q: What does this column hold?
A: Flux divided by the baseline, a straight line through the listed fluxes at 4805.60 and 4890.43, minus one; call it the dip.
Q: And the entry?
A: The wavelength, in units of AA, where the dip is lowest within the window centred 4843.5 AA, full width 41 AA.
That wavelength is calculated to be 4827.78 AA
